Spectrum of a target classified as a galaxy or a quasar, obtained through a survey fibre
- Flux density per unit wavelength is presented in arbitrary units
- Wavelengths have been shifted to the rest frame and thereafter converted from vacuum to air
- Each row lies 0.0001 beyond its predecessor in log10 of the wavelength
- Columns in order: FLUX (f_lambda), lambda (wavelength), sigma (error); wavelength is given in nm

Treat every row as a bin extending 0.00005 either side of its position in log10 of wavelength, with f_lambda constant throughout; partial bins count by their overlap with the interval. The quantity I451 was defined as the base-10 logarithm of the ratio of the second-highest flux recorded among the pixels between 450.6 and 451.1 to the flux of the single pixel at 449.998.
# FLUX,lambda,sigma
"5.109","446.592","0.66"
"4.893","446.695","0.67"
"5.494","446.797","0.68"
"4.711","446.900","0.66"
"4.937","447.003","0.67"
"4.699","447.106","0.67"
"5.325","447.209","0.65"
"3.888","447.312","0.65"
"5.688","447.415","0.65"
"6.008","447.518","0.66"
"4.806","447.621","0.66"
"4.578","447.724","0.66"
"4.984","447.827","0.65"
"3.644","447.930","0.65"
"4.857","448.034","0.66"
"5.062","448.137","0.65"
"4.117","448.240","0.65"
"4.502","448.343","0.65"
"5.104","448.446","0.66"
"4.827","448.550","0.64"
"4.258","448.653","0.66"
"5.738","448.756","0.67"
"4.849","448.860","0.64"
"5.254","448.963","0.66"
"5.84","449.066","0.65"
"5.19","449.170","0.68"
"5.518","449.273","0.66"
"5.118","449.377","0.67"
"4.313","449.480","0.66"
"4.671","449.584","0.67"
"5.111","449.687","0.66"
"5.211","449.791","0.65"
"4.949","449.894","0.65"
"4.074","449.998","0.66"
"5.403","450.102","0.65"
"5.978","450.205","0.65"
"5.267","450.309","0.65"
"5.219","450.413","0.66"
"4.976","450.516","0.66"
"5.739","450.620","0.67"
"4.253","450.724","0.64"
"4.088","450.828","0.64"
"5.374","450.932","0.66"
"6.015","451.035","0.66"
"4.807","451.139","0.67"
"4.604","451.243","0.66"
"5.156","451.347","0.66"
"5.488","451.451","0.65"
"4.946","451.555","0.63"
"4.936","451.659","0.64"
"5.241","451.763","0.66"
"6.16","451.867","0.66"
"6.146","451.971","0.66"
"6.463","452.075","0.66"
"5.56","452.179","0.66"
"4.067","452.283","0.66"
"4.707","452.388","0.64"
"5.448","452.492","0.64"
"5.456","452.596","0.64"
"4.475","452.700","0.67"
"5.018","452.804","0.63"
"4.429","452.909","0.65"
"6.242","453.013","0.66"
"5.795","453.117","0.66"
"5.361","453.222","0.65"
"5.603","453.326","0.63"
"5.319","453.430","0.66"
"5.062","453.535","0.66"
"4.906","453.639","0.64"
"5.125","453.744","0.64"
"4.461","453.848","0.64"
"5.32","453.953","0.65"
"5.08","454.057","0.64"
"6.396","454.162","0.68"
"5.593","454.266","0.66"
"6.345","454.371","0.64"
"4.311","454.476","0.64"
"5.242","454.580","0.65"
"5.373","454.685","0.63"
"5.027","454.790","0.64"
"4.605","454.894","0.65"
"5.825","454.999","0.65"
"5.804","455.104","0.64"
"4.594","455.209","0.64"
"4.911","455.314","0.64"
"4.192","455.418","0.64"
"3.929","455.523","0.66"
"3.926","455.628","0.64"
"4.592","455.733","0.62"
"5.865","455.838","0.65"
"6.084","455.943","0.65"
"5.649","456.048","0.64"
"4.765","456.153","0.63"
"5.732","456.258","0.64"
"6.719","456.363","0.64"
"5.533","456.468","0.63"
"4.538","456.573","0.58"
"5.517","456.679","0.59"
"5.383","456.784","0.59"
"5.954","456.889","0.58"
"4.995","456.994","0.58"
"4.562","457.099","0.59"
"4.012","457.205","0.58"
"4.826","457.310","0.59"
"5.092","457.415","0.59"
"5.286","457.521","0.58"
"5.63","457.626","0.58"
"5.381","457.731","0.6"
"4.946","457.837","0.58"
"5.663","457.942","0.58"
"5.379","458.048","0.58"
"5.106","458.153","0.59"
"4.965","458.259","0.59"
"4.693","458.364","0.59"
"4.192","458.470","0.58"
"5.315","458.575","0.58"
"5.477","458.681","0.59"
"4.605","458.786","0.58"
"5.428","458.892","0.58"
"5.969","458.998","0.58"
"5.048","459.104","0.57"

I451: 0.15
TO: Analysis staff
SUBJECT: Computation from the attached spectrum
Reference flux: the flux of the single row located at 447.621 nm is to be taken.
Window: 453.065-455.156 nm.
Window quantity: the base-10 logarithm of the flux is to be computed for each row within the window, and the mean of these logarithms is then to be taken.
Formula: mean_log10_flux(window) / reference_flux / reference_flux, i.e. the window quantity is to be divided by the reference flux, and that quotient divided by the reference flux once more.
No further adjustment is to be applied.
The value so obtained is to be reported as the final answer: 0.031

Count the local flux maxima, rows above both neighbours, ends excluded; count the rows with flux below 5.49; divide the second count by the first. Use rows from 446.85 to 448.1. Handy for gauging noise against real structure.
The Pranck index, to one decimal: 2.5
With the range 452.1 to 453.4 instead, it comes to 2.7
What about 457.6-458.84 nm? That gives 5.0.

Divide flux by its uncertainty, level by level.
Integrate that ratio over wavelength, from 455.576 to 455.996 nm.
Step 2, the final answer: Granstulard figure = 3.4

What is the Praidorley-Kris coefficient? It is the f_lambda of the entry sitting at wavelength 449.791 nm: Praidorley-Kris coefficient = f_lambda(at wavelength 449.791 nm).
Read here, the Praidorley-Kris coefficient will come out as 5.211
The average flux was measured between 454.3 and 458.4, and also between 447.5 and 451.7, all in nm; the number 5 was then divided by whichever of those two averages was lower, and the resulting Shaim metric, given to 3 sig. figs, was 1.00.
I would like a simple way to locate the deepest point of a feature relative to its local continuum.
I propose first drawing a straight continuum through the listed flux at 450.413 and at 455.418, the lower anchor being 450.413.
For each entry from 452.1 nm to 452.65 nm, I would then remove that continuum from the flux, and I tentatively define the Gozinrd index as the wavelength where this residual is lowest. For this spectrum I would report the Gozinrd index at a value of 452.283 nm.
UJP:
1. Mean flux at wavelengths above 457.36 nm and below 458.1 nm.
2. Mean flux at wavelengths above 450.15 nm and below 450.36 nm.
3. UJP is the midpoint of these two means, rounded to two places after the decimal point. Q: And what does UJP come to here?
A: 5.48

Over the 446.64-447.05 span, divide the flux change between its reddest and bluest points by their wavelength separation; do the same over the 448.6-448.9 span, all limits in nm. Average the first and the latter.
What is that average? 1.5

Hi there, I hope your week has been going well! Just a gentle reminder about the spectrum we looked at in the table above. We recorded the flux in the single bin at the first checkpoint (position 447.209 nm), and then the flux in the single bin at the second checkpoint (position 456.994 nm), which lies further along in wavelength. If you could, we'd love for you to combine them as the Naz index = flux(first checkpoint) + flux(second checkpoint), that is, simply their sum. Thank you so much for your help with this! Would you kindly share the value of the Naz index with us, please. 10.3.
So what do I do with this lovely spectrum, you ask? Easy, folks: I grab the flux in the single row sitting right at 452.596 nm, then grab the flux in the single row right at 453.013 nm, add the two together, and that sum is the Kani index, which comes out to 11.7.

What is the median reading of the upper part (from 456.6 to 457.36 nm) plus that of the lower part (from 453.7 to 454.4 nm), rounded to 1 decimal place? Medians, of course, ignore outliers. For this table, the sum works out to 10.3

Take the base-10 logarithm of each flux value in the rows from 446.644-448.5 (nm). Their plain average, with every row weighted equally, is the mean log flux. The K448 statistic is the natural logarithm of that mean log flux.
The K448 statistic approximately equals -0.382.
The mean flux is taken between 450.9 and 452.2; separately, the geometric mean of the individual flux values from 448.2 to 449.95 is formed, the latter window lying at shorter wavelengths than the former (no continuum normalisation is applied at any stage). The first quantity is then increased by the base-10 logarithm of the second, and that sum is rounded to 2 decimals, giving 6.15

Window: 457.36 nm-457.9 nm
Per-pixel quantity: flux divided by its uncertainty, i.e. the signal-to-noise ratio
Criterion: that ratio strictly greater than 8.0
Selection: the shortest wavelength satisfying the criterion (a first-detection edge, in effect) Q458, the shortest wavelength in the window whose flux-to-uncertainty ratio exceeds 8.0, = 457.415 nm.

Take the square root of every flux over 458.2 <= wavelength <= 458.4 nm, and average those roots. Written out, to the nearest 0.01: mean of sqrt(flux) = 2.20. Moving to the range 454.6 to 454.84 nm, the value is 2.28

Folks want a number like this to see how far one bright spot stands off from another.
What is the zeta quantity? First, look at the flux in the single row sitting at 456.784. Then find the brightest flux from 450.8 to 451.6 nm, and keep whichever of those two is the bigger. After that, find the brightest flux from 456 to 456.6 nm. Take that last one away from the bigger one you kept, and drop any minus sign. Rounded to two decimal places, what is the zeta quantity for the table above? 0.70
